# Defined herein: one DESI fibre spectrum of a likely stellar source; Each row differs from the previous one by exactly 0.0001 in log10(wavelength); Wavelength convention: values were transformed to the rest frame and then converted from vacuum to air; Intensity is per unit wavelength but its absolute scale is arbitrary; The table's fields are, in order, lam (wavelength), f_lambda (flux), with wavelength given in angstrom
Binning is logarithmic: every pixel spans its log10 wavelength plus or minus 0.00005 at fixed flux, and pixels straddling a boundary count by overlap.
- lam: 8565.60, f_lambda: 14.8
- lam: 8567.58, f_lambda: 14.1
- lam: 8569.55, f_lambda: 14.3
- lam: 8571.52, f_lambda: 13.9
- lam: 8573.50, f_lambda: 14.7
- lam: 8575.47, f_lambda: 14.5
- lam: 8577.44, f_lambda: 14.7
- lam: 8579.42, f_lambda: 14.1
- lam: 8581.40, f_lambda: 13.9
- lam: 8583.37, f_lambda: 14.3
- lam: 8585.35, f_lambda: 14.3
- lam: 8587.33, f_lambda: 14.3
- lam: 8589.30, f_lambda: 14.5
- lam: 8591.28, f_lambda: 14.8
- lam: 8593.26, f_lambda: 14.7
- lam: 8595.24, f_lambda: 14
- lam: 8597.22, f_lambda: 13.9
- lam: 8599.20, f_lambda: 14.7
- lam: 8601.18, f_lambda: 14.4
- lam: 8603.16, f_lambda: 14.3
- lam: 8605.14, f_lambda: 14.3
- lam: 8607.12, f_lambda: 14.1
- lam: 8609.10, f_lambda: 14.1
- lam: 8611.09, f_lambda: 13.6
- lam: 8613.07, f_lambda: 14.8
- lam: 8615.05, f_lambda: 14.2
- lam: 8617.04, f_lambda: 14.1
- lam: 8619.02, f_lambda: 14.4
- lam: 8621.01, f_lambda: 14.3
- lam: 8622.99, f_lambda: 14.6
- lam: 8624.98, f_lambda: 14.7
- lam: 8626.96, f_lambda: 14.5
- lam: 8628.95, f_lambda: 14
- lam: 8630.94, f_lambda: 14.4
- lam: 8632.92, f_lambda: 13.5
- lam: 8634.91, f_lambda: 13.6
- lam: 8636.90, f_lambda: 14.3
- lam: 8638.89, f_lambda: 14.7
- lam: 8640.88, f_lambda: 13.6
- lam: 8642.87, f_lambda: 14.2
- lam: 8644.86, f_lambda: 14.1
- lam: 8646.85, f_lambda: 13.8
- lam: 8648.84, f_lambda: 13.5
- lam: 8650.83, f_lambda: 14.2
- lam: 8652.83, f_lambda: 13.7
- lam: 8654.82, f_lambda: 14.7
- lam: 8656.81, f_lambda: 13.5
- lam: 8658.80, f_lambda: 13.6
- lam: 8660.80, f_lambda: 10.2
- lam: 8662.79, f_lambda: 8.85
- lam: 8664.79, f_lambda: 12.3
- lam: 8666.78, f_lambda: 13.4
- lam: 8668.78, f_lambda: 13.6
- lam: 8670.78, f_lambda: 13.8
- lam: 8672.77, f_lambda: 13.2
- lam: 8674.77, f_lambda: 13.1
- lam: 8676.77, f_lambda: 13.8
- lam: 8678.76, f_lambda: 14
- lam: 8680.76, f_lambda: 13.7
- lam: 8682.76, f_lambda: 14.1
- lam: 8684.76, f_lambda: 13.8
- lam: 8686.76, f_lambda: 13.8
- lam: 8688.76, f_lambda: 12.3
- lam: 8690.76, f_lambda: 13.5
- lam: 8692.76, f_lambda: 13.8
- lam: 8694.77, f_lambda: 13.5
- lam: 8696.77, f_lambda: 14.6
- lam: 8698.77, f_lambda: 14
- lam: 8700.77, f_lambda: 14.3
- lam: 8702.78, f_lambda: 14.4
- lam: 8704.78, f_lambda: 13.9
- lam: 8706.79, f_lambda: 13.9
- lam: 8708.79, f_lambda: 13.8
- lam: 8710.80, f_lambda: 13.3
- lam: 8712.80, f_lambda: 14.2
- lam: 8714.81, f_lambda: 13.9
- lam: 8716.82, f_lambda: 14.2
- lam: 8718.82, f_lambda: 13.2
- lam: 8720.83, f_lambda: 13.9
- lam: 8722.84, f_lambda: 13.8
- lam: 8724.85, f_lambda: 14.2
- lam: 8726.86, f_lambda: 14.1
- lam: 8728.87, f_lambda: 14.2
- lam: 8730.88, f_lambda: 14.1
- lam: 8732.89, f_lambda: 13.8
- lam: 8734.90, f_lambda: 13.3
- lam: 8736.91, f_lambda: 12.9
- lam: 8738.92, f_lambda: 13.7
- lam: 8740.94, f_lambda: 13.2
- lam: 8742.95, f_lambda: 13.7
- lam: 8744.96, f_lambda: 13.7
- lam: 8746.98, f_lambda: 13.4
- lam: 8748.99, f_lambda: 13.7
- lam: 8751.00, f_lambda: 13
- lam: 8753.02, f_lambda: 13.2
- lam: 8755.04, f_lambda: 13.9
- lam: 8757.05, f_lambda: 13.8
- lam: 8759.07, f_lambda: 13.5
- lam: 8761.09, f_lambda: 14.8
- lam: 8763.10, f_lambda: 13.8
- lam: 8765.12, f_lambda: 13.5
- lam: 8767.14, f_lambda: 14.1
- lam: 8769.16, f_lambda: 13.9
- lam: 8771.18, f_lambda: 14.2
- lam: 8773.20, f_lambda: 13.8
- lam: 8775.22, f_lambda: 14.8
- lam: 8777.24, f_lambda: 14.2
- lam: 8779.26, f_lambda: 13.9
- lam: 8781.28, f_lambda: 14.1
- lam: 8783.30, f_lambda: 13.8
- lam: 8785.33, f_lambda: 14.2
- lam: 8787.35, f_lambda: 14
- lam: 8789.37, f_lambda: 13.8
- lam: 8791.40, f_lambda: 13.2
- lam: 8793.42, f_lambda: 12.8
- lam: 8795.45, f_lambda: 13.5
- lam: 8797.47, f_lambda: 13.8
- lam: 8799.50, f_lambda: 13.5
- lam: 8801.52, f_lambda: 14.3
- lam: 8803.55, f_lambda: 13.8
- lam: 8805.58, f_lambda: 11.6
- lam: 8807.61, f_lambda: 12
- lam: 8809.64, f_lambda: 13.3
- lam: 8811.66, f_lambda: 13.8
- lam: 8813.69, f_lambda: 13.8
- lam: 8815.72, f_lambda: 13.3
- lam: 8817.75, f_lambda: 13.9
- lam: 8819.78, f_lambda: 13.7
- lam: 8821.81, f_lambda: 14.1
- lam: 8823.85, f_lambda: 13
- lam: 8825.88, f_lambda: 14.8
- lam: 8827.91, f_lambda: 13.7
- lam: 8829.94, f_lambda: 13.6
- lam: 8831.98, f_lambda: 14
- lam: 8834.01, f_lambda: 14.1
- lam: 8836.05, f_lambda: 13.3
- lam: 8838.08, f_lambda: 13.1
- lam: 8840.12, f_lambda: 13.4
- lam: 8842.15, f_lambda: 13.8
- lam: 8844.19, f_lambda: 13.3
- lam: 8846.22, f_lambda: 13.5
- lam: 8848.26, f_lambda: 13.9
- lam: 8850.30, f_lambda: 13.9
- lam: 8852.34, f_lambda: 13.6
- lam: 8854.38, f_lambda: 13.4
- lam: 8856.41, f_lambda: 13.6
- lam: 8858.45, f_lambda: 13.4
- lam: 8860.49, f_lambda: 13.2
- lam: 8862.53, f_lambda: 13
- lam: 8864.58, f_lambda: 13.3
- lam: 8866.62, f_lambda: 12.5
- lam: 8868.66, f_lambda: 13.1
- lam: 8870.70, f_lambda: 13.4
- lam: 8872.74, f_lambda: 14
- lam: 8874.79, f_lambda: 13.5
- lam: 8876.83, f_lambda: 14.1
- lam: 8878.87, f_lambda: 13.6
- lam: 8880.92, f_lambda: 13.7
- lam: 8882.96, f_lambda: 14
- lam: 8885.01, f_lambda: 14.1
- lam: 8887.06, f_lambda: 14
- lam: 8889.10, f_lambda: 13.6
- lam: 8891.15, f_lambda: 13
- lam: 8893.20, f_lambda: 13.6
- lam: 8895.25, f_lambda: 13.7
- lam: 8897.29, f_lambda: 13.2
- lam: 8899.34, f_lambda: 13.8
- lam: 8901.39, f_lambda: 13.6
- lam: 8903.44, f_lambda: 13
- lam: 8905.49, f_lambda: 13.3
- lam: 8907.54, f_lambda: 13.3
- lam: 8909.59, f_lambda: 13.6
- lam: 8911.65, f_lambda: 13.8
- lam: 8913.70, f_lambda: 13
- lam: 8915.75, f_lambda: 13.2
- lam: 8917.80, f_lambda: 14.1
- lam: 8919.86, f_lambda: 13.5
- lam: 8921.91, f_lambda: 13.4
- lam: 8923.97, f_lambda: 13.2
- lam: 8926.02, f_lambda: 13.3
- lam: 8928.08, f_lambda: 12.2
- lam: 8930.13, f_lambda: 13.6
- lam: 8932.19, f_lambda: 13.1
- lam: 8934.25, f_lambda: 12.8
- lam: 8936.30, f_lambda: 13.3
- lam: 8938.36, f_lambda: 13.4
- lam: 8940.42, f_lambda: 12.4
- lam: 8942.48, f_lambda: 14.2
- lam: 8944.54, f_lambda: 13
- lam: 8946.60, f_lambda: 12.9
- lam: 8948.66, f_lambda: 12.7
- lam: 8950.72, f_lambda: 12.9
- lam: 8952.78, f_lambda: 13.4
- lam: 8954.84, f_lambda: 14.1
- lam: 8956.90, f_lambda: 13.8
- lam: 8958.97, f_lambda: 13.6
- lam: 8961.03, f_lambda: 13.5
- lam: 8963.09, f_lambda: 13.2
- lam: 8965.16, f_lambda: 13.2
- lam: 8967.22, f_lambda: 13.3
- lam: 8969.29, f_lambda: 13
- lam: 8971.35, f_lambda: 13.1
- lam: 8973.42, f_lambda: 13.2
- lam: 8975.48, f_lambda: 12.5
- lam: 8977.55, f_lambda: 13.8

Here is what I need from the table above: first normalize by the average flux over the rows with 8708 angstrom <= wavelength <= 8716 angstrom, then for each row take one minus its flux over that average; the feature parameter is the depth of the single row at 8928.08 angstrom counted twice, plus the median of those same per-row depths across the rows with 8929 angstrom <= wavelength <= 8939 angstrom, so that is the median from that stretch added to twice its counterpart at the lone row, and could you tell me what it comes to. 0.27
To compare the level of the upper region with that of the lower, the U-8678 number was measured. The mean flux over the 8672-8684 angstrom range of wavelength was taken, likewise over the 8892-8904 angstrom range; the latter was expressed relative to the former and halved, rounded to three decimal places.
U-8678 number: 0.494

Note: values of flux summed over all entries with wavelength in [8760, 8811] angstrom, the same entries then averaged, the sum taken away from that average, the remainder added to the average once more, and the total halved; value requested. -158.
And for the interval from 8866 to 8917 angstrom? -155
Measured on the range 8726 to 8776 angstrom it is -158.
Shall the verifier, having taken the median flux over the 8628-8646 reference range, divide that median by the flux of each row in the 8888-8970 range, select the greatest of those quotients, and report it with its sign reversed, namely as -1.16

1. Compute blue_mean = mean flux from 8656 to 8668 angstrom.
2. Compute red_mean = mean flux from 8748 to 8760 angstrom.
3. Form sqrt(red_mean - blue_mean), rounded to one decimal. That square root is 1.2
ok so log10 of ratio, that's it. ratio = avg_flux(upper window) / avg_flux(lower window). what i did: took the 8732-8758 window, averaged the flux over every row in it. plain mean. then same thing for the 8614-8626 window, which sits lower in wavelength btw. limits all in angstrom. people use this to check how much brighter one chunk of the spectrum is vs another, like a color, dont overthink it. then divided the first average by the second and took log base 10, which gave -0.028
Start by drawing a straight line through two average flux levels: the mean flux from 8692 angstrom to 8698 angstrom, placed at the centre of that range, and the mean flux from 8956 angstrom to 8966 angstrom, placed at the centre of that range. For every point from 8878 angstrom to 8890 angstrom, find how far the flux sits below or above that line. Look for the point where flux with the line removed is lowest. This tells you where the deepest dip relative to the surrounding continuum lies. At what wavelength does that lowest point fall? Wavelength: 8878.87 angstrom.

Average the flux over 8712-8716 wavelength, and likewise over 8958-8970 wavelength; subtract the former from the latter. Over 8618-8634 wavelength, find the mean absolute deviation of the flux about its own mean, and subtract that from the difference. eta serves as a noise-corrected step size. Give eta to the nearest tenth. -1.0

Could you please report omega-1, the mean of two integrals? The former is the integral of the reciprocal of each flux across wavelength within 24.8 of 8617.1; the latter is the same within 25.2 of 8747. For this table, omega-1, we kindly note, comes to 3.58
